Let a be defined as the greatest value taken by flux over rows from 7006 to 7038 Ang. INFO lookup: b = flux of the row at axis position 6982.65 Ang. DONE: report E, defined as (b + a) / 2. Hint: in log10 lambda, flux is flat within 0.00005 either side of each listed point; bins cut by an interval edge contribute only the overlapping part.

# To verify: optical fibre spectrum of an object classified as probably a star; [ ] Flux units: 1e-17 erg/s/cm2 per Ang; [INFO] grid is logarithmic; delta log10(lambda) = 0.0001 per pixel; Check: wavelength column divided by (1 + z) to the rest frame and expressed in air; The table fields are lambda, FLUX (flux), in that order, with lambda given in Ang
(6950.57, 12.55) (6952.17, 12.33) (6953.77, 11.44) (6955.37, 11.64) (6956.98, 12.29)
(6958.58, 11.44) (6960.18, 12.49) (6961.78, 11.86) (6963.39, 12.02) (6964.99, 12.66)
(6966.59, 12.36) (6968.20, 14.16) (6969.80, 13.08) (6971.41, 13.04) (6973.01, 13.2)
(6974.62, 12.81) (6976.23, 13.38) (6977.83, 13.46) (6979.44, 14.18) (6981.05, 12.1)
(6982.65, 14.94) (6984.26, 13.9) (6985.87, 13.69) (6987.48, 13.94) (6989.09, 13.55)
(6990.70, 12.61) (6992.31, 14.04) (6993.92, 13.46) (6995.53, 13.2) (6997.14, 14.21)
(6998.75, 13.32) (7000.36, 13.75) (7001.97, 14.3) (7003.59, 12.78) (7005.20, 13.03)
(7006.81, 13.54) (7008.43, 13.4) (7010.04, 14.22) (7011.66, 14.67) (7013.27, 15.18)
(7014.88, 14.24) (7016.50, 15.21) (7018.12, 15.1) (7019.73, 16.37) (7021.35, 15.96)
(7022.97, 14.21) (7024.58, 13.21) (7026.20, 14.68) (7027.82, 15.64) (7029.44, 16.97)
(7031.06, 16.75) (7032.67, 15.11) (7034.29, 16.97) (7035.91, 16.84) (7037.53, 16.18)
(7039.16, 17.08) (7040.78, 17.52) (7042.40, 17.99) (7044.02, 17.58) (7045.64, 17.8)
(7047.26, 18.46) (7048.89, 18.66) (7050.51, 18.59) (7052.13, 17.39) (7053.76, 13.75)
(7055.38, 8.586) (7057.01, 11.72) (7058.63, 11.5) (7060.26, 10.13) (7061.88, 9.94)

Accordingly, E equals 16.0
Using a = 16.97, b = 14.94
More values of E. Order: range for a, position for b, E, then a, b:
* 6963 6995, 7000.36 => 14.3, 14.94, 13.75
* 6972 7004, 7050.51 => 16.8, 14.94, 18.59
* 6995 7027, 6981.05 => 14.2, 16.37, 12.1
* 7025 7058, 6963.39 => 15.3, 18.66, 12.02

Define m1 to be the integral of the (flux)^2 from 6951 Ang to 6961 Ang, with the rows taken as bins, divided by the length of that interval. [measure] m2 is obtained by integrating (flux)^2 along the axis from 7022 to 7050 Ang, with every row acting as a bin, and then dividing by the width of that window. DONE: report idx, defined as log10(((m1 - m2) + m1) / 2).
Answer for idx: 0.7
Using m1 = 143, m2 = 277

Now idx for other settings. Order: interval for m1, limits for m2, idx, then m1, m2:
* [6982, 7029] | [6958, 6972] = 2.1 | 202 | 159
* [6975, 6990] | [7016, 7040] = 1.8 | 187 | 250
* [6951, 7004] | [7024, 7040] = 1.6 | 172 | 257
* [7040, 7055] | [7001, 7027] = 2.3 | 302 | 208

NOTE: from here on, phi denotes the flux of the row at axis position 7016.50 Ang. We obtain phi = 15.21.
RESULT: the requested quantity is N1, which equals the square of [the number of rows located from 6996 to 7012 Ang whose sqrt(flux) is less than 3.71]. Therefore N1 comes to 36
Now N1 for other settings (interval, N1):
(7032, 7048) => 0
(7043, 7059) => 16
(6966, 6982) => 64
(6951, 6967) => 100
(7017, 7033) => 1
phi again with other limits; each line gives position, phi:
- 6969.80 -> 13.08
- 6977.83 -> 13.46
